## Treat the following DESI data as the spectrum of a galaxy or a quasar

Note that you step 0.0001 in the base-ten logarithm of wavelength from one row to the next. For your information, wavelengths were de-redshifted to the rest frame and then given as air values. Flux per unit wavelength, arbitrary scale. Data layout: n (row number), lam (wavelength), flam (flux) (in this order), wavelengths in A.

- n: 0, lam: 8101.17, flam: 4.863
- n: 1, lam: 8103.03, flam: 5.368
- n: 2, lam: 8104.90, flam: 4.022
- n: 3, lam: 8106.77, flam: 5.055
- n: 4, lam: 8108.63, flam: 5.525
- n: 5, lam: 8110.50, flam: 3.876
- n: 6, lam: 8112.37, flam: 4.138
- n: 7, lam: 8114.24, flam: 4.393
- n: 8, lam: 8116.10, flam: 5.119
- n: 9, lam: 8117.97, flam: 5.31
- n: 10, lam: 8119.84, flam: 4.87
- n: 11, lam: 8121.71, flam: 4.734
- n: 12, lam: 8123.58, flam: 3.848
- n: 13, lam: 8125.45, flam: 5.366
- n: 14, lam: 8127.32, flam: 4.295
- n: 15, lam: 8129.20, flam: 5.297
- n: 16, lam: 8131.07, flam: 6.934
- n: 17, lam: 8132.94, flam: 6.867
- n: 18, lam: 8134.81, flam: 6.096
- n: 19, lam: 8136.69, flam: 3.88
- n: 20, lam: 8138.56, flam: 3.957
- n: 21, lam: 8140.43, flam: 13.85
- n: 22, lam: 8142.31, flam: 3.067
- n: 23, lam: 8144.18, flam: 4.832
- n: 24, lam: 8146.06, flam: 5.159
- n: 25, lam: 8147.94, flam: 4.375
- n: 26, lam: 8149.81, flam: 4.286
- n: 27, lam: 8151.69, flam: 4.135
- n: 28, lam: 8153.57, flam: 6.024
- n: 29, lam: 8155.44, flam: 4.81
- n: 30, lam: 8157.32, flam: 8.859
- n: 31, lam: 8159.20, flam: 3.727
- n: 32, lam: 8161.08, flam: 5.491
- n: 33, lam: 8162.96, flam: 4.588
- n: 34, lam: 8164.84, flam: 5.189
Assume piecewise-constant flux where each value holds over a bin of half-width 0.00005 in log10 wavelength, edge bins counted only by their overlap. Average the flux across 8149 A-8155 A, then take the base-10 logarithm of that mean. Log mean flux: 0.68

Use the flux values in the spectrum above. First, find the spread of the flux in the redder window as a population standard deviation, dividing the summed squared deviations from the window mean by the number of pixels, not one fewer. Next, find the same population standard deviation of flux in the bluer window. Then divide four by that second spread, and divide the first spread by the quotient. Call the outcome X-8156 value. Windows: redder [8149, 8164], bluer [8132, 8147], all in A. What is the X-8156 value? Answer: 1.2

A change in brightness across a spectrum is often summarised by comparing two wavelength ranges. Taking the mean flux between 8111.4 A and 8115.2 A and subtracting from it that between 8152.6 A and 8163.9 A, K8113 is -1.3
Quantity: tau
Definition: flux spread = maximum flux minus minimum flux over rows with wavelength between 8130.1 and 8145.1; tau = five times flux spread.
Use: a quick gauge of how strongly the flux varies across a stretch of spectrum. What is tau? 54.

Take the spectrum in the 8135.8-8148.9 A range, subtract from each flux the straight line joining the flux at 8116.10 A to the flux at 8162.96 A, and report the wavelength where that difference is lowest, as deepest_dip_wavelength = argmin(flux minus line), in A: 8142.31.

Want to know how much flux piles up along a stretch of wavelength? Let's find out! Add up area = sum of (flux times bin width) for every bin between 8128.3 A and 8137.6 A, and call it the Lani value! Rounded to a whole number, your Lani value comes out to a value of 54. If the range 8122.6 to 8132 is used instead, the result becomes 48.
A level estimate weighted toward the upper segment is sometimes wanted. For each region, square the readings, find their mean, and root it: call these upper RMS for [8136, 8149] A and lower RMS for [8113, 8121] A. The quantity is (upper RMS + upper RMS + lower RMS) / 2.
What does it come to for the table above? 9.0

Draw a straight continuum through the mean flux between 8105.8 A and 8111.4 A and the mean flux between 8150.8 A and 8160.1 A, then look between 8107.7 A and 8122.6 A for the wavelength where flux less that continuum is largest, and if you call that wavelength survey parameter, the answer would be 8108.63 A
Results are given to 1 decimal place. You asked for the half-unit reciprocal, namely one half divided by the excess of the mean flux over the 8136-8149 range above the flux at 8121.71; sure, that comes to 0.6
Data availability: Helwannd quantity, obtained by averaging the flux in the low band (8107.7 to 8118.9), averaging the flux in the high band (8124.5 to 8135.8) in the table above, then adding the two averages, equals 10.5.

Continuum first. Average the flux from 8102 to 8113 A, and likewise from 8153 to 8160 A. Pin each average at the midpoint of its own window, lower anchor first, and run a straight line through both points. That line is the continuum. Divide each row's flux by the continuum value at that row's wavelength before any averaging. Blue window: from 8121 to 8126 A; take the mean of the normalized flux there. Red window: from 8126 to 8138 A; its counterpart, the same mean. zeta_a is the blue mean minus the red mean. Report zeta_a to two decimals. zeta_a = -0.14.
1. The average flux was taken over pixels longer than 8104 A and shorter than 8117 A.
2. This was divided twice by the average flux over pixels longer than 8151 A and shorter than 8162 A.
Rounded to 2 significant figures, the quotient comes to 0.15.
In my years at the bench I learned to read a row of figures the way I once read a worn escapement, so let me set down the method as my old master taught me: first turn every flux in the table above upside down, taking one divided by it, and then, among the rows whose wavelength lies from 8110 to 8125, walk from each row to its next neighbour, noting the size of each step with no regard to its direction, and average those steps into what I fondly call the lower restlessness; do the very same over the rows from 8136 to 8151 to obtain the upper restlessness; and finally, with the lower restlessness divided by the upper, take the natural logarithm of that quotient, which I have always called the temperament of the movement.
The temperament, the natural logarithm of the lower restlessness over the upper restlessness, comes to -1.46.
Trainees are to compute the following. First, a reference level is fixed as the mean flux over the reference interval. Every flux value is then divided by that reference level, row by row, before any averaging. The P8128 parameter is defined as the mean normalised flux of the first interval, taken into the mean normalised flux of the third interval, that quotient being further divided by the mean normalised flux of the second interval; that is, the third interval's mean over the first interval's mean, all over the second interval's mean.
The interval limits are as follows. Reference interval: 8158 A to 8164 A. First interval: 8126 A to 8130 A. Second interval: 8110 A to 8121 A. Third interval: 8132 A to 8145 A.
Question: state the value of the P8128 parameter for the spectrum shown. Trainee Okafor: 1.3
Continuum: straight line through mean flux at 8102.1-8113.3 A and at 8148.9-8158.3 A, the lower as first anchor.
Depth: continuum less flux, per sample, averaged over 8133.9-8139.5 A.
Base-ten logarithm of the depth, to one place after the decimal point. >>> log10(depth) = -0.2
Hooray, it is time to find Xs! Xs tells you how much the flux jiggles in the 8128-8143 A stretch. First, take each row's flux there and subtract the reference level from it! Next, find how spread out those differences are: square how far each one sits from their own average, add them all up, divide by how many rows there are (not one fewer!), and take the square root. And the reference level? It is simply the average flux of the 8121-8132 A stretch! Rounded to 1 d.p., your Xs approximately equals 3.2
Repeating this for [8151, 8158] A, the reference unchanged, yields 1.8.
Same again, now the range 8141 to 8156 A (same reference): 0.8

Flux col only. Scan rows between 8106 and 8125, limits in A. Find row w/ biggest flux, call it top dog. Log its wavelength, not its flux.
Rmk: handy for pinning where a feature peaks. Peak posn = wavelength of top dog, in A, 8108.63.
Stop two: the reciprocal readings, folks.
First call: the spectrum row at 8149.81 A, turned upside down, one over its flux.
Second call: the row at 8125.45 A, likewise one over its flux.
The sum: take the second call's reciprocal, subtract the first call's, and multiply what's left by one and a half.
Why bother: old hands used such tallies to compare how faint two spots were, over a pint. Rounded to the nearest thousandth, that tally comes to -0.070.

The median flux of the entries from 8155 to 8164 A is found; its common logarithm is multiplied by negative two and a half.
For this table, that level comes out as -1.71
